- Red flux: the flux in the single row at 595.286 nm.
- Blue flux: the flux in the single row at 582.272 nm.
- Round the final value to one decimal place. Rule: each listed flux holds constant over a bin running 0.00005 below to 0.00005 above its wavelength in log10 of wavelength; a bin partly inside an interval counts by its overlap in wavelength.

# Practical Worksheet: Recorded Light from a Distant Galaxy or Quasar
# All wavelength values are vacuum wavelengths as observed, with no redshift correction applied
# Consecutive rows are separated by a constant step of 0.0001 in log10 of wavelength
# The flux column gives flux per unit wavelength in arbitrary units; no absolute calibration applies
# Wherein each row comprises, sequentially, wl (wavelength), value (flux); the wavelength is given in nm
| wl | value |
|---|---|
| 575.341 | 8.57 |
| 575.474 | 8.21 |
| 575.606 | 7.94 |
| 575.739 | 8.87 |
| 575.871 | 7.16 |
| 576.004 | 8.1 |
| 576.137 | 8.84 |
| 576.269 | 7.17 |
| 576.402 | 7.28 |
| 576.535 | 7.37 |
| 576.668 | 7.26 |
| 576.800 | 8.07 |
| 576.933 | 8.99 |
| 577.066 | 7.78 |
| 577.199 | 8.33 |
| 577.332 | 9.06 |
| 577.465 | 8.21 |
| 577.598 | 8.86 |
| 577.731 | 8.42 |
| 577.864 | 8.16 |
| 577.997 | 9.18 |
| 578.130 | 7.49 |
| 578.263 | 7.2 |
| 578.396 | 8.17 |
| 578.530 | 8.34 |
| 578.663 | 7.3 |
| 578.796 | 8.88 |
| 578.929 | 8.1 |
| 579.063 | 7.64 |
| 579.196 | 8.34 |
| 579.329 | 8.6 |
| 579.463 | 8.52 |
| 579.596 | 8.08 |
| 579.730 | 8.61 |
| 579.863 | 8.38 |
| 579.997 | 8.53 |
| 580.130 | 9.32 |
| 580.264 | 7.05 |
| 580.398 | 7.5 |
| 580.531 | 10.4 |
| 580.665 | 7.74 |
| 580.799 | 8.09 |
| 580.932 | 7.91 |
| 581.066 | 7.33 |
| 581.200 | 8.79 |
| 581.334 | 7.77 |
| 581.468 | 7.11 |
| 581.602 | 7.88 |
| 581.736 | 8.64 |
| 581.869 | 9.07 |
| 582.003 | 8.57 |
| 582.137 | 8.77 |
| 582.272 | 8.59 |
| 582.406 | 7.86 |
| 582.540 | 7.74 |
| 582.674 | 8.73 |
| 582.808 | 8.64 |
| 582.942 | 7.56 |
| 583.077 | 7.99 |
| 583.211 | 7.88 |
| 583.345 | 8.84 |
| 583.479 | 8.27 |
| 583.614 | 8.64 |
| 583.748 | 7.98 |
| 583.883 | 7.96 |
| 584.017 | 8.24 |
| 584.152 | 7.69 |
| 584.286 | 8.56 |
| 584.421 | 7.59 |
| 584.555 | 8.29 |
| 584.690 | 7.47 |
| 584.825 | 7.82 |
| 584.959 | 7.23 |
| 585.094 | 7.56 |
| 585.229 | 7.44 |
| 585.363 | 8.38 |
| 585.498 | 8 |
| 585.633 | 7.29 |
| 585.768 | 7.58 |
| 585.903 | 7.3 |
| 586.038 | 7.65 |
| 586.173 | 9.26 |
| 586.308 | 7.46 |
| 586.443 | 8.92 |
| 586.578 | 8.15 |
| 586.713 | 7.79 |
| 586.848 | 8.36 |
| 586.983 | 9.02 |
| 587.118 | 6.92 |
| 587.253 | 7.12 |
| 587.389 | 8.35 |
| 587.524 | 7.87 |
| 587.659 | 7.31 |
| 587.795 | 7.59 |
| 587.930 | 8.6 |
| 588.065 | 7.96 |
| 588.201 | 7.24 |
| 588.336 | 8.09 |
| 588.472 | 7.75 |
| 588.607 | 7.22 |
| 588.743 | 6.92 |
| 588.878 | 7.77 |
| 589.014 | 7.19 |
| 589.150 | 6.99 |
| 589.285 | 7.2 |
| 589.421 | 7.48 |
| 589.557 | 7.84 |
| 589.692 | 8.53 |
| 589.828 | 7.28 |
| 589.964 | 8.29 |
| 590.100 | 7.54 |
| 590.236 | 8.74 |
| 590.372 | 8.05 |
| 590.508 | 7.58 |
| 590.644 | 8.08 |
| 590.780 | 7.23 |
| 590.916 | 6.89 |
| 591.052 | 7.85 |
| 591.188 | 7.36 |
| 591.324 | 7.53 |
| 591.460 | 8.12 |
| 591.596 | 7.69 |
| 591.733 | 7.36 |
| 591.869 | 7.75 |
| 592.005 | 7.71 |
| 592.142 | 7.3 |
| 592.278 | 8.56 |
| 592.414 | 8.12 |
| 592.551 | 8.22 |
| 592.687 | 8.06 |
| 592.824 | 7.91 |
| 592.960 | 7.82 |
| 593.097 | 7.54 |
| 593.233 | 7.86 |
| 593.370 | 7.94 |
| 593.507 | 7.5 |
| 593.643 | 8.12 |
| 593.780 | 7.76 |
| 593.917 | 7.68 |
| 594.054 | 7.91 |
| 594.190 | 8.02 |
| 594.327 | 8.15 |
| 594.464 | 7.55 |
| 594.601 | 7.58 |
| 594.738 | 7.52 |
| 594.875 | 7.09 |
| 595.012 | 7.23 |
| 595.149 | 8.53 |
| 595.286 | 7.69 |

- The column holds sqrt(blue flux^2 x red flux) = 23.8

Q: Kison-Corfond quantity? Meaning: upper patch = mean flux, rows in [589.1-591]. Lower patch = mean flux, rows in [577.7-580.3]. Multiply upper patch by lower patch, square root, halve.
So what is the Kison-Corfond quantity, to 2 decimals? 3.98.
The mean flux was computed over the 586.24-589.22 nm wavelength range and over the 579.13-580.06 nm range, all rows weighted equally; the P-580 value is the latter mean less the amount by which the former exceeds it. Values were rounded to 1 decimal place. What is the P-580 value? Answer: 9.1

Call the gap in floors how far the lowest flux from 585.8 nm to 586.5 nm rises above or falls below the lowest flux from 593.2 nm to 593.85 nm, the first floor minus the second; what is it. -0.20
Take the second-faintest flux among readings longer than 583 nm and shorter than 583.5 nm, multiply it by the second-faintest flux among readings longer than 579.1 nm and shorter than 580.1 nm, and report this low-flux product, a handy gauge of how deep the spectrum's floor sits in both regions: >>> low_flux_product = 66.6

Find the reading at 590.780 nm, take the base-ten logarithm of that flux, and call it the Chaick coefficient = 0.86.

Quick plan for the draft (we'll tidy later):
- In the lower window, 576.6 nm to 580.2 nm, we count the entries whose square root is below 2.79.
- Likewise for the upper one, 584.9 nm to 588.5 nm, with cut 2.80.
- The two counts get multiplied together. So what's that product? 90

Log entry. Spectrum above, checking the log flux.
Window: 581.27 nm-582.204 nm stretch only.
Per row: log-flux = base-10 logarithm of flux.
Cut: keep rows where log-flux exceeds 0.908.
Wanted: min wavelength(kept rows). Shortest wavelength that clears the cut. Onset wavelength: 581.736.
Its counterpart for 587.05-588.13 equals 587.389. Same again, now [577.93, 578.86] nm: 577.997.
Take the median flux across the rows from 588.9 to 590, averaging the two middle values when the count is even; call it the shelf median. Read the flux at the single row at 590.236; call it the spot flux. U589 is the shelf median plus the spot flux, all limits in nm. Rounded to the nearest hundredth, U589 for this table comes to 16.12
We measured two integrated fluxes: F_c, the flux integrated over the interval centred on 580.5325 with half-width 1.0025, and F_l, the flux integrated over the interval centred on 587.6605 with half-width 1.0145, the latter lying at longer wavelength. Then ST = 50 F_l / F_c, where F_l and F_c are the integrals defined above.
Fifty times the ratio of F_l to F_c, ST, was 48.4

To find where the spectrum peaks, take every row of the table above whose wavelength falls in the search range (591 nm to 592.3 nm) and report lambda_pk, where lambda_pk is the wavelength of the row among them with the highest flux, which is 592.278 nm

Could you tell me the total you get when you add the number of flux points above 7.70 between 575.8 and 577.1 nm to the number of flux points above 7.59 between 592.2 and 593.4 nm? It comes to 13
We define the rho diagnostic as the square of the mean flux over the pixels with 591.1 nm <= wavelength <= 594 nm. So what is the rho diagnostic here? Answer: 61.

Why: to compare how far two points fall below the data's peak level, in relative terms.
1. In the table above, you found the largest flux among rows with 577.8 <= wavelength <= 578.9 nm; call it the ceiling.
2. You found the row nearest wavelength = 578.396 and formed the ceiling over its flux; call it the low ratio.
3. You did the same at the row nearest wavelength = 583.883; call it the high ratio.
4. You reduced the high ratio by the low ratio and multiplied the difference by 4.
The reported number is 0.12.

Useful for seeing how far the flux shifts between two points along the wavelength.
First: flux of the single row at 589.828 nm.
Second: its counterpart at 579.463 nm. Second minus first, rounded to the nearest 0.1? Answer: 1.2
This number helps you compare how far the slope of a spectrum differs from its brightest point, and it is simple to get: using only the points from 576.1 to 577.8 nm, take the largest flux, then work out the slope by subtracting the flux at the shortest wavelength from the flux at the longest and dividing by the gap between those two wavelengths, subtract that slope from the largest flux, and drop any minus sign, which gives 9.3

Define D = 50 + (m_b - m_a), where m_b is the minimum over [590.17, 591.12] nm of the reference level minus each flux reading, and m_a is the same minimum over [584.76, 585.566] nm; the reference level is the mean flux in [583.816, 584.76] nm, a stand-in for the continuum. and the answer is 49.6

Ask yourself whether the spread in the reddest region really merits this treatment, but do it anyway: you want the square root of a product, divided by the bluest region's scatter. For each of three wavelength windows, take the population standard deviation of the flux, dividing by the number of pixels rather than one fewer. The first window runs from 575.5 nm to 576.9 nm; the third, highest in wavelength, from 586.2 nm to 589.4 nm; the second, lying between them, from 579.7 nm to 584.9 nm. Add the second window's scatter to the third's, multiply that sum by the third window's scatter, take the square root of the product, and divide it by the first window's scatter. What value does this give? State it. 1.4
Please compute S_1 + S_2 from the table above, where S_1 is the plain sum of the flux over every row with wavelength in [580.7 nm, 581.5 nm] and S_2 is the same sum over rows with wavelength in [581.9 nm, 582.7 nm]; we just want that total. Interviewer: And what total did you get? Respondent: 97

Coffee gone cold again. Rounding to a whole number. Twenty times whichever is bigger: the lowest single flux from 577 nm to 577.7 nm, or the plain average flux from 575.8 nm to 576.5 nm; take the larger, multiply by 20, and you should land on 156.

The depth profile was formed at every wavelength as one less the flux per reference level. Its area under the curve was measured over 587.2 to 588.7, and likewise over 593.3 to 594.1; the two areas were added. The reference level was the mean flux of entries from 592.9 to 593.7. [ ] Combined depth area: 0.01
